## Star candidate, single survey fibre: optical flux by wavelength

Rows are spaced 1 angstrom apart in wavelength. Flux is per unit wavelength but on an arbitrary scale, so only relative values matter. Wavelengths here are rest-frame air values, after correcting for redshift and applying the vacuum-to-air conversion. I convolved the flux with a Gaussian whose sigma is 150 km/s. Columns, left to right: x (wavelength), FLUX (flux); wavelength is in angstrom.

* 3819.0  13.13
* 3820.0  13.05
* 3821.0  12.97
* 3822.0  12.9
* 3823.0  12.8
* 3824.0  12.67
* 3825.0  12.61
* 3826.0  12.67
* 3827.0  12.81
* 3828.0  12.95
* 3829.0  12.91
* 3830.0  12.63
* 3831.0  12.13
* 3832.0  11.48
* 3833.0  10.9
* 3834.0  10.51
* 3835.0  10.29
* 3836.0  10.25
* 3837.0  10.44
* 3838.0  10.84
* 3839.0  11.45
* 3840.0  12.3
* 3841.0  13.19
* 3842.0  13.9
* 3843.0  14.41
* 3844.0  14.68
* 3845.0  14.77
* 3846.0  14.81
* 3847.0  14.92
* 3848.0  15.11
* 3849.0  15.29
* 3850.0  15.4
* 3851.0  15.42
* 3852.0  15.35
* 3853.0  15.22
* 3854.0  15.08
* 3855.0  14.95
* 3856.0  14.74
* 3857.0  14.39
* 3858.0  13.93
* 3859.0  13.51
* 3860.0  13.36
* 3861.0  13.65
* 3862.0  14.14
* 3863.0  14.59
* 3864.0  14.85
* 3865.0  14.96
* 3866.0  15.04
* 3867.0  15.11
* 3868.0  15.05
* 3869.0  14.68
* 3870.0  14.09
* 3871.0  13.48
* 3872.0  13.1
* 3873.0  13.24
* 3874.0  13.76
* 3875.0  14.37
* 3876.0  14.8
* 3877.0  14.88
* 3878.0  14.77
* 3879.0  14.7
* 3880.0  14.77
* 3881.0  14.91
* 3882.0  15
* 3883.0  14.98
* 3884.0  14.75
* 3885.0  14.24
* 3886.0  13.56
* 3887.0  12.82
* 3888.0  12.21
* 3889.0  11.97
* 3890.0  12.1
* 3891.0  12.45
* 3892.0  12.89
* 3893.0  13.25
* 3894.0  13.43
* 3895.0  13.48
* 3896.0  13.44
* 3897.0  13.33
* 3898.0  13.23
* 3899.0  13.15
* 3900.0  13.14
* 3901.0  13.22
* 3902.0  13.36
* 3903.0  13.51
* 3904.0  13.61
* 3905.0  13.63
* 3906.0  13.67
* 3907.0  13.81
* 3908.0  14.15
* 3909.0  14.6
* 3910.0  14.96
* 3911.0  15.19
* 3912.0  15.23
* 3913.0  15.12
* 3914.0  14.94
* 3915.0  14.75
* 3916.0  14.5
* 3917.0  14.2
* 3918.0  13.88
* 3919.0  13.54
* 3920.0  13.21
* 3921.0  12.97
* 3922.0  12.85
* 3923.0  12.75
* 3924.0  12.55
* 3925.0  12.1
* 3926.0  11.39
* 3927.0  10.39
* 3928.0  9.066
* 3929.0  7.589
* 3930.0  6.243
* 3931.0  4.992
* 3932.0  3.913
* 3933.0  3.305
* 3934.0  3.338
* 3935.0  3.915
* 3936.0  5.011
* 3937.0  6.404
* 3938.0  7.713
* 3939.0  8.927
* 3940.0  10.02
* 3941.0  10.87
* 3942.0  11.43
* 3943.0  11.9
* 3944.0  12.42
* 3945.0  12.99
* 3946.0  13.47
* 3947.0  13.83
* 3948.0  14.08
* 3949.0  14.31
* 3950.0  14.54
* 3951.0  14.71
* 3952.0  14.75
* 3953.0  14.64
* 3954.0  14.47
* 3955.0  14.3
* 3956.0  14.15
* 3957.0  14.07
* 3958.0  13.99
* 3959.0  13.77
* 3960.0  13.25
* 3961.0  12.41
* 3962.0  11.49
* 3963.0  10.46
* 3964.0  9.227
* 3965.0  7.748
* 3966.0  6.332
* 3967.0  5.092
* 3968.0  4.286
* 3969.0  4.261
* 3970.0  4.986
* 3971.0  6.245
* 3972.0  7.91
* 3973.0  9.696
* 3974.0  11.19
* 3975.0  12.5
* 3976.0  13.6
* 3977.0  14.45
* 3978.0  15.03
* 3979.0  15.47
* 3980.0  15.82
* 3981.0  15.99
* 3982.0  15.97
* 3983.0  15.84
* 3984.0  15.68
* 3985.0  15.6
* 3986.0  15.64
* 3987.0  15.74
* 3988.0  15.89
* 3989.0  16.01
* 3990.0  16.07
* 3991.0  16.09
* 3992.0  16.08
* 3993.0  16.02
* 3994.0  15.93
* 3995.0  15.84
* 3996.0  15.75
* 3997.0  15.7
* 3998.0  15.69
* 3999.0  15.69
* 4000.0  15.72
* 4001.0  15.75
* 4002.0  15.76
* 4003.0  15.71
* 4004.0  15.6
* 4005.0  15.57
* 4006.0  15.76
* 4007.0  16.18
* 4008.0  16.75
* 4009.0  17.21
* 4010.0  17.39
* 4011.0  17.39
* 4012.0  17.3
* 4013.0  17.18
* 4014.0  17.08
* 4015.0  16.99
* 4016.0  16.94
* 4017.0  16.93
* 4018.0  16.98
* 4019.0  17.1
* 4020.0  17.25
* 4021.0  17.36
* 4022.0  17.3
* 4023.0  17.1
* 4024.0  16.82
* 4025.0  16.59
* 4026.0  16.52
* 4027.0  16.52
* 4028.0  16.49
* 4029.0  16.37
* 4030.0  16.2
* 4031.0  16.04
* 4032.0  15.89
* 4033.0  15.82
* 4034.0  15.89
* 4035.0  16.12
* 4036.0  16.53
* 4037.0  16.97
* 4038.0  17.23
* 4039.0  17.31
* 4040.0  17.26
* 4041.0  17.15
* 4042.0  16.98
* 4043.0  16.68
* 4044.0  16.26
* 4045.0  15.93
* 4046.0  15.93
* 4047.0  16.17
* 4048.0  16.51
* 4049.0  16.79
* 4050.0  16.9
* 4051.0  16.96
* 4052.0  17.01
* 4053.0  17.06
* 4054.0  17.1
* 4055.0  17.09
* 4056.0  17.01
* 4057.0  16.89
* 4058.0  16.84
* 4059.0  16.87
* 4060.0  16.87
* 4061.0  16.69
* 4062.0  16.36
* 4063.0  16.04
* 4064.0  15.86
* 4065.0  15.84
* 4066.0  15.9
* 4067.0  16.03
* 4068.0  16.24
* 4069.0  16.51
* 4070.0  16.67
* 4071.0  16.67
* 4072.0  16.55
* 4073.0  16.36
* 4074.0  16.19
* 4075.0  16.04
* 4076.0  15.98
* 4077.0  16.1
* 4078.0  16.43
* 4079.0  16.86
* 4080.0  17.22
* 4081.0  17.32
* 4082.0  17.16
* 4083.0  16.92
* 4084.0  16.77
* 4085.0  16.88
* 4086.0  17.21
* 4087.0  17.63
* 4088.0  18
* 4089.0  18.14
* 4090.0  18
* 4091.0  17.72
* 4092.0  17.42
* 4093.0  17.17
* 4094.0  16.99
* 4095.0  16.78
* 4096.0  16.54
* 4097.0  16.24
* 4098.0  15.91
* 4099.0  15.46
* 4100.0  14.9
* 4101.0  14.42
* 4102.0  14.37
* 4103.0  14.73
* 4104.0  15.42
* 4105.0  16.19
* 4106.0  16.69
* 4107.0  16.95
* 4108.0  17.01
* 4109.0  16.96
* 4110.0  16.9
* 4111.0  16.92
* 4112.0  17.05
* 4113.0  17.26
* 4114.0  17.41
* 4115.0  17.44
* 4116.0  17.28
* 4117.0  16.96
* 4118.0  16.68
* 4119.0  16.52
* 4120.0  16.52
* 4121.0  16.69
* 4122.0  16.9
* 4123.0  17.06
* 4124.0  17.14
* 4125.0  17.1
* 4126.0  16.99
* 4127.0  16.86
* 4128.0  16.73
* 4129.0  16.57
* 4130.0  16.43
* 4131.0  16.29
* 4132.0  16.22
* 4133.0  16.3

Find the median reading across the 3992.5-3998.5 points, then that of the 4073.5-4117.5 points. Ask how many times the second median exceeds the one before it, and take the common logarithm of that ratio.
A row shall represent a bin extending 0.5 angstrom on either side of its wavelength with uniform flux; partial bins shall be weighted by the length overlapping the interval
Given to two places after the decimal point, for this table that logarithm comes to 0.03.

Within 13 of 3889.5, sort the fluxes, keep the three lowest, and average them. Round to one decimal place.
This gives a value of 12.1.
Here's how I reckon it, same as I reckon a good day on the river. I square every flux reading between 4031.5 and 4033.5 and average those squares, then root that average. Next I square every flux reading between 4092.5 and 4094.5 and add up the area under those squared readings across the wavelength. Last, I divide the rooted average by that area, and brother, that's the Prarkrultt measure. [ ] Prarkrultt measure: 0.0272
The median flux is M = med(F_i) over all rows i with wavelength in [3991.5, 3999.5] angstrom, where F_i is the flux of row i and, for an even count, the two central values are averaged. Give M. 15.8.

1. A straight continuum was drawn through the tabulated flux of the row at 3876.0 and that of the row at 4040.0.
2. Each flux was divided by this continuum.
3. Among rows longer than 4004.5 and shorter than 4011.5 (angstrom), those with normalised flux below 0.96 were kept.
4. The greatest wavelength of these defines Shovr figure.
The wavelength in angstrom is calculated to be 4006.0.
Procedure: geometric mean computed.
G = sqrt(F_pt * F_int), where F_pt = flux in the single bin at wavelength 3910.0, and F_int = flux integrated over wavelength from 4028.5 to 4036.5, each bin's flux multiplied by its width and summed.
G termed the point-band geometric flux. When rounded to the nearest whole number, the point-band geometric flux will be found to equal 44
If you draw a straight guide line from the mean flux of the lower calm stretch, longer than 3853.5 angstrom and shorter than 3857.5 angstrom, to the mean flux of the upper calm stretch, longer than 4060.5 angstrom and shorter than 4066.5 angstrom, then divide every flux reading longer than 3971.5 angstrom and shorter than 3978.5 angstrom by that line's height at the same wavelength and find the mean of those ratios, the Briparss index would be 0.77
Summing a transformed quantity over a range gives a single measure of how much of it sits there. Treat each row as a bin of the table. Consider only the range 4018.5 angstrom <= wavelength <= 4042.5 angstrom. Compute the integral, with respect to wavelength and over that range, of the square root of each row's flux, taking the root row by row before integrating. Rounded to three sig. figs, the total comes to 98.1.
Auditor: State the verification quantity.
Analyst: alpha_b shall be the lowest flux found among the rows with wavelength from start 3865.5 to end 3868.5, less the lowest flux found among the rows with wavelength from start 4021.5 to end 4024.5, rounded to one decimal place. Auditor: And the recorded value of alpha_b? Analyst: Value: -1.8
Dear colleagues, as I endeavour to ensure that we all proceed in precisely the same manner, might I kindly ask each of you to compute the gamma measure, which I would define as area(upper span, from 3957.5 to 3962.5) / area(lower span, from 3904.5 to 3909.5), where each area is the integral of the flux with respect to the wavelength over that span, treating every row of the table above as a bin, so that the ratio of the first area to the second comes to 0.93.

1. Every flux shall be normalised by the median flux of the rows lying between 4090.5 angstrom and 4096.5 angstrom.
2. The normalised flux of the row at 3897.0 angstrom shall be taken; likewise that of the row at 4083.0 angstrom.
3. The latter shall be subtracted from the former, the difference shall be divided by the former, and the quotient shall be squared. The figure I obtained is 0.07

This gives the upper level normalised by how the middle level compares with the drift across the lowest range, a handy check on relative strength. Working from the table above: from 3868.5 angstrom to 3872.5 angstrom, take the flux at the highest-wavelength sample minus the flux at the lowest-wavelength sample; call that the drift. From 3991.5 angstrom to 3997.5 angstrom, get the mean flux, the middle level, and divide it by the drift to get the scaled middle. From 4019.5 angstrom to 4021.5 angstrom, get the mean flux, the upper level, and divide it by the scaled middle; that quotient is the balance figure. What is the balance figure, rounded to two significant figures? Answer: -1.7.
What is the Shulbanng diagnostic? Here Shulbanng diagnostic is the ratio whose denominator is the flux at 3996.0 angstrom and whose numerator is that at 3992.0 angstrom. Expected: 1.02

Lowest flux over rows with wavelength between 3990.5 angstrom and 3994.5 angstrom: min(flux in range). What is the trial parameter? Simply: 15.93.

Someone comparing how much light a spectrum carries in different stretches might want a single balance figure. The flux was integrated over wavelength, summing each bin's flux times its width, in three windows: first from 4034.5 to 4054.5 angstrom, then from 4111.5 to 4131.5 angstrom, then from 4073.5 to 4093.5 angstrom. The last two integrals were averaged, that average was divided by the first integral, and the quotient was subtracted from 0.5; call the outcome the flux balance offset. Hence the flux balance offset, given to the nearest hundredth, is -0.51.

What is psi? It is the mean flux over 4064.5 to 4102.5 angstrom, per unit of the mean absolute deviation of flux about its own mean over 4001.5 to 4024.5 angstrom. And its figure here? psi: 32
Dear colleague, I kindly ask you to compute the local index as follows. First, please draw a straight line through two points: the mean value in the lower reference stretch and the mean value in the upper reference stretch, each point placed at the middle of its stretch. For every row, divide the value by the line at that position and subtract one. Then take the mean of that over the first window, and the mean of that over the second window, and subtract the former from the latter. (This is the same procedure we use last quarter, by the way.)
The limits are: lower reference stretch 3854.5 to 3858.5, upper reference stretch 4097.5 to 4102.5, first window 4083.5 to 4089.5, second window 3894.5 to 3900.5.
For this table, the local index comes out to -0.25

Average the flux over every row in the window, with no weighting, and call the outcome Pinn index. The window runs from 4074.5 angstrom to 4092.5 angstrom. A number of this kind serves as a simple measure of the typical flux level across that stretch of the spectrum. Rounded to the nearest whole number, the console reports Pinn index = 17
